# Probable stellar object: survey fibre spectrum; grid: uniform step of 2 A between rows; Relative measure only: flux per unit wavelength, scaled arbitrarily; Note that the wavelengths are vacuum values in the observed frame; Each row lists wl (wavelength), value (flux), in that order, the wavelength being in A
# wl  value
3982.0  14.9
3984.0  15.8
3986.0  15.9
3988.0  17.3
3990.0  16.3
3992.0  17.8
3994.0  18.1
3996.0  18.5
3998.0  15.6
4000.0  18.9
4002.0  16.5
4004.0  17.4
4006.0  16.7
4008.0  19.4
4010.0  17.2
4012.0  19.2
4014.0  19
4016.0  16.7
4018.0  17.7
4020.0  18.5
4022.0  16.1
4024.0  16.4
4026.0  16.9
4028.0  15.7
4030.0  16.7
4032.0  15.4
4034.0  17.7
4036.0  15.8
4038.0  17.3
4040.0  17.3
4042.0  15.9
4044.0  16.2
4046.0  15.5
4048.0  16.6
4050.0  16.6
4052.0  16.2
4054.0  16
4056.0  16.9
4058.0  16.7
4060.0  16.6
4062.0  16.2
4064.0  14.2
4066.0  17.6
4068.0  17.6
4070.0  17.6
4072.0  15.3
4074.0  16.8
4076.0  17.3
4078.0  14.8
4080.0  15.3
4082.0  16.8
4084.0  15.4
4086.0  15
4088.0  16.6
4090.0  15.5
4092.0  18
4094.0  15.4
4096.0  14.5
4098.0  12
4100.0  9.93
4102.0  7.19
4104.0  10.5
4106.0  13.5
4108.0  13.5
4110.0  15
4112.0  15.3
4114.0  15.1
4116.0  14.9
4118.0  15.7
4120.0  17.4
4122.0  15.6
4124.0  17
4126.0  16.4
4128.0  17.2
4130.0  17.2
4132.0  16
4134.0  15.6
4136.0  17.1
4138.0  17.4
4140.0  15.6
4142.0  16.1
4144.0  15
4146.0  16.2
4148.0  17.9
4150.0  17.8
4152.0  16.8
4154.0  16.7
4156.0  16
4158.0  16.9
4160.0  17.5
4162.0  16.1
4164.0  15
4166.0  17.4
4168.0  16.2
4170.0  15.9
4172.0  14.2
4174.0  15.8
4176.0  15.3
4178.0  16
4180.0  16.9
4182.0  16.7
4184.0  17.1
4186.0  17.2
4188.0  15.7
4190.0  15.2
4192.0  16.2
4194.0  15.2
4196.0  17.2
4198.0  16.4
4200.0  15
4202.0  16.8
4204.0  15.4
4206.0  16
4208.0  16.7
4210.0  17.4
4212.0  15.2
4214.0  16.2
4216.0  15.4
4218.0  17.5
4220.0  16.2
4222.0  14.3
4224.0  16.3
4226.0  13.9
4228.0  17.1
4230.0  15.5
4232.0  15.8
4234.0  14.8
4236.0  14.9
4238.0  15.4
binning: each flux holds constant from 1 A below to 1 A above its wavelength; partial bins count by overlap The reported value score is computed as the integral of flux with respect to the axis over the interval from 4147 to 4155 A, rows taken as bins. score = 138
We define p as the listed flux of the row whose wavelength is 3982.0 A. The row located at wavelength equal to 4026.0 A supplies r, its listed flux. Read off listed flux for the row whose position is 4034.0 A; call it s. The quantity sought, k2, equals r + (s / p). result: 18.1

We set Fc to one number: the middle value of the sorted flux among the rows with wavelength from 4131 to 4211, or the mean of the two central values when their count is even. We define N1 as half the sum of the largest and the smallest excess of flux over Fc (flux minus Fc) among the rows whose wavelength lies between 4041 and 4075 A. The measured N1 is -0.30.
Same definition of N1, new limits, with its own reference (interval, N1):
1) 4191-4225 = -0.30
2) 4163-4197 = -0.40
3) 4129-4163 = 0.25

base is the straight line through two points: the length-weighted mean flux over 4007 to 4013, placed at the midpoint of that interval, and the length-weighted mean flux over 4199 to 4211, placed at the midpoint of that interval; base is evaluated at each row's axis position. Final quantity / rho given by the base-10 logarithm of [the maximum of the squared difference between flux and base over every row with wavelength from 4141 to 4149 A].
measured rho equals 0.59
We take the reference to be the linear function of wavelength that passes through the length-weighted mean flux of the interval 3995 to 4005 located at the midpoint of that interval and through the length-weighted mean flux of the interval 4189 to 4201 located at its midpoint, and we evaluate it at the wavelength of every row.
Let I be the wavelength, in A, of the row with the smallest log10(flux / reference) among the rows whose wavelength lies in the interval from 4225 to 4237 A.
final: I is 4226.0 A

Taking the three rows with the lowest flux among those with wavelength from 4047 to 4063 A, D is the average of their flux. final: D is 16.1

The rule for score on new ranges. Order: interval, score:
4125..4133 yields 134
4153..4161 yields 134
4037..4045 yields 133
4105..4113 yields 115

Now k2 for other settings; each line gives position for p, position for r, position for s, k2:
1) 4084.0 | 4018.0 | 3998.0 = 18.7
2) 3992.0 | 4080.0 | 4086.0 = 16.1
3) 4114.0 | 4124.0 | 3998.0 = 18.0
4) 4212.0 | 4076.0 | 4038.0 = 18.4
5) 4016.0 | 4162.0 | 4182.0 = 17.1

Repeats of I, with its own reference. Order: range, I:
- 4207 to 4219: 4212.0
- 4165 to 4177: 4172.0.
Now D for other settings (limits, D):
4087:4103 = 9.7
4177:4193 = 15.6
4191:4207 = 15.2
